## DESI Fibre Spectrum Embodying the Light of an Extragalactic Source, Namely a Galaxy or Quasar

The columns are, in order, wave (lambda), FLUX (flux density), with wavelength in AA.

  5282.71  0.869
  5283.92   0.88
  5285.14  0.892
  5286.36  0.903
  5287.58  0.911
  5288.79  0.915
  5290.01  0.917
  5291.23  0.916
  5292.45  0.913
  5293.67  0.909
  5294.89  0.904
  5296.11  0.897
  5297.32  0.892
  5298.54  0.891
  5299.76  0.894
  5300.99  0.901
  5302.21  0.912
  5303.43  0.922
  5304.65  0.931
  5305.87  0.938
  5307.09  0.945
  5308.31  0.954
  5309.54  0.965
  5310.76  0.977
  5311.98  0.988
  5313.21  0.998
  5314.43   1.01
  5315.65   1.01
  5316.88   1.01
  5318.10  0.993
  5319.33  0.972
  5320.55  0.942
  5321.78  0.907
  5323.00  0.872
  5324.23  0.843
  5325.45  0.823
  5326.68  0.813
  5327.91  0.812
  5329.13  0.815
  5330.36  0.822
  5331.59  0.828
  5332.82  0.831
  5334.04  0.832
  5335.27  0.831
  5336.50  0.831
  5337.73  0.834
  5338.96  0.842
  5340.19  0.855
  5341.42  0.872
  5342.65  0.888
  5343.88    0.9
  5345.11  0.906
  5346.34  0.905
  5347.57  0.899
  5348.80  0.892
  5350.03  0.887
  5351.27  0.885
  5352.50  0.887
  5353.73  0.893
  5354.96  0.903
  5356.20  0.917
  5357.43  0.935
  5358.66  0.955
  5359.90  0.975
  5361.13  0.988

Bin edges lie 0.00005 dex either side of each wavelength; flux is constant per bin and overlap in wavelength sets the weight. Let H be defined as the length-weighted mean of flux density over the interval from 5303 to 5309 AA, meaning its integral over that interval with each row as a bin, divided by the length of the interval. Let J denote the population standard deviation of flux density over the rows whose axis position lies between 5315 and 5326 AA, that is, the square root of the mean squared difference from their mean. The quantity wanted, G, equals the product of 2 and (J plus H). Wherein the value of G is 2.01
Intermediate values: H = 0.94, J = 0.068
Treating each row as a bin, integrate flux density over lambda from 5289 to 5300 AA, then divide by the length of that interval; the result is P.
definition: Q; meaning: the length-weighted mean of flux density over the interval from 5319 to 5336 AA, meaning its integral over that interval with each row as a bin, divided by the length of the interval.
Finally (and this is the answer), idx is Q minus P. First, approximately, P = 0.90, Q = 0.851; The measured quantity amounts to -0.053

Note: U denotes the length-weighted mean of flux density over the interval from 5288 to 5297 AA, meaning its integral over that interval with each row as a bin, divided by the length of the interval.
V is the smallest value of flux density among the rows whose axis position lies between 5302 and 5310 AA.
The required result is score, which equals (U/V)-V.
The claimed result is 0.09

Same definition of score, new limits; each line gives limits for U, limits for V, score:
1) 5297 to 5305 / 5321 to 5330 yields 0.30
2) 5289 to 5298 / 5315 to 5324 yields 0.17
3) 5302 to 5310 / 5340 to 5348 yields 0.24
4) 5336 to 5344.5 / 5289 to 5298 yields 0.07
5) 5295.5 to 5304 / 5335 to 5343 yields 0.25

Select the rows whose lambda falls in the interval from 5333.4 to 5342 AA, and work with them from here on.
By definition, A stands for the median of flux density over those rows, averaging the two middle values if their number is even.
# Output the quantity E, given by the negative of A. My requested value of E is -0.83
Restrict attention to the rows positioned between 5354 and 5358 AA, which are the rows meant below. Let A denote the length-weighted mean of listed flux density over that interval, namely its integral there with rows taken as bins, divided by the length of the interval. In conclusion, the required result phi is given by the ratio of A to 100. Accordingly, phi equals 0.0092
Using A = 0.916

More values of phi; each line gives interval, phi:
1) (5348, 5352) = 0.0089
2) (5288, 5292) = 0.0092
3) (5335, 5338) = 0.0083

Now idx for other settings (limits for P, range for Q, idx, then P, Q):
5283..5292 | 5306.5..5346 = -0.006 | 0.90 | 0.897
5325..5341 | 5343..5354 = 0.066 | 0.83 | 0.895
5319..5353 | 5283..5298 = 0.039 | 0.86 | 0.904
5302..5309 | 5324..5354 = -0.078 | 0.94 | 0.857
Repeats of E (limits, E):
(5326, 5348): -0.83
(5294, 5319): -0.94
